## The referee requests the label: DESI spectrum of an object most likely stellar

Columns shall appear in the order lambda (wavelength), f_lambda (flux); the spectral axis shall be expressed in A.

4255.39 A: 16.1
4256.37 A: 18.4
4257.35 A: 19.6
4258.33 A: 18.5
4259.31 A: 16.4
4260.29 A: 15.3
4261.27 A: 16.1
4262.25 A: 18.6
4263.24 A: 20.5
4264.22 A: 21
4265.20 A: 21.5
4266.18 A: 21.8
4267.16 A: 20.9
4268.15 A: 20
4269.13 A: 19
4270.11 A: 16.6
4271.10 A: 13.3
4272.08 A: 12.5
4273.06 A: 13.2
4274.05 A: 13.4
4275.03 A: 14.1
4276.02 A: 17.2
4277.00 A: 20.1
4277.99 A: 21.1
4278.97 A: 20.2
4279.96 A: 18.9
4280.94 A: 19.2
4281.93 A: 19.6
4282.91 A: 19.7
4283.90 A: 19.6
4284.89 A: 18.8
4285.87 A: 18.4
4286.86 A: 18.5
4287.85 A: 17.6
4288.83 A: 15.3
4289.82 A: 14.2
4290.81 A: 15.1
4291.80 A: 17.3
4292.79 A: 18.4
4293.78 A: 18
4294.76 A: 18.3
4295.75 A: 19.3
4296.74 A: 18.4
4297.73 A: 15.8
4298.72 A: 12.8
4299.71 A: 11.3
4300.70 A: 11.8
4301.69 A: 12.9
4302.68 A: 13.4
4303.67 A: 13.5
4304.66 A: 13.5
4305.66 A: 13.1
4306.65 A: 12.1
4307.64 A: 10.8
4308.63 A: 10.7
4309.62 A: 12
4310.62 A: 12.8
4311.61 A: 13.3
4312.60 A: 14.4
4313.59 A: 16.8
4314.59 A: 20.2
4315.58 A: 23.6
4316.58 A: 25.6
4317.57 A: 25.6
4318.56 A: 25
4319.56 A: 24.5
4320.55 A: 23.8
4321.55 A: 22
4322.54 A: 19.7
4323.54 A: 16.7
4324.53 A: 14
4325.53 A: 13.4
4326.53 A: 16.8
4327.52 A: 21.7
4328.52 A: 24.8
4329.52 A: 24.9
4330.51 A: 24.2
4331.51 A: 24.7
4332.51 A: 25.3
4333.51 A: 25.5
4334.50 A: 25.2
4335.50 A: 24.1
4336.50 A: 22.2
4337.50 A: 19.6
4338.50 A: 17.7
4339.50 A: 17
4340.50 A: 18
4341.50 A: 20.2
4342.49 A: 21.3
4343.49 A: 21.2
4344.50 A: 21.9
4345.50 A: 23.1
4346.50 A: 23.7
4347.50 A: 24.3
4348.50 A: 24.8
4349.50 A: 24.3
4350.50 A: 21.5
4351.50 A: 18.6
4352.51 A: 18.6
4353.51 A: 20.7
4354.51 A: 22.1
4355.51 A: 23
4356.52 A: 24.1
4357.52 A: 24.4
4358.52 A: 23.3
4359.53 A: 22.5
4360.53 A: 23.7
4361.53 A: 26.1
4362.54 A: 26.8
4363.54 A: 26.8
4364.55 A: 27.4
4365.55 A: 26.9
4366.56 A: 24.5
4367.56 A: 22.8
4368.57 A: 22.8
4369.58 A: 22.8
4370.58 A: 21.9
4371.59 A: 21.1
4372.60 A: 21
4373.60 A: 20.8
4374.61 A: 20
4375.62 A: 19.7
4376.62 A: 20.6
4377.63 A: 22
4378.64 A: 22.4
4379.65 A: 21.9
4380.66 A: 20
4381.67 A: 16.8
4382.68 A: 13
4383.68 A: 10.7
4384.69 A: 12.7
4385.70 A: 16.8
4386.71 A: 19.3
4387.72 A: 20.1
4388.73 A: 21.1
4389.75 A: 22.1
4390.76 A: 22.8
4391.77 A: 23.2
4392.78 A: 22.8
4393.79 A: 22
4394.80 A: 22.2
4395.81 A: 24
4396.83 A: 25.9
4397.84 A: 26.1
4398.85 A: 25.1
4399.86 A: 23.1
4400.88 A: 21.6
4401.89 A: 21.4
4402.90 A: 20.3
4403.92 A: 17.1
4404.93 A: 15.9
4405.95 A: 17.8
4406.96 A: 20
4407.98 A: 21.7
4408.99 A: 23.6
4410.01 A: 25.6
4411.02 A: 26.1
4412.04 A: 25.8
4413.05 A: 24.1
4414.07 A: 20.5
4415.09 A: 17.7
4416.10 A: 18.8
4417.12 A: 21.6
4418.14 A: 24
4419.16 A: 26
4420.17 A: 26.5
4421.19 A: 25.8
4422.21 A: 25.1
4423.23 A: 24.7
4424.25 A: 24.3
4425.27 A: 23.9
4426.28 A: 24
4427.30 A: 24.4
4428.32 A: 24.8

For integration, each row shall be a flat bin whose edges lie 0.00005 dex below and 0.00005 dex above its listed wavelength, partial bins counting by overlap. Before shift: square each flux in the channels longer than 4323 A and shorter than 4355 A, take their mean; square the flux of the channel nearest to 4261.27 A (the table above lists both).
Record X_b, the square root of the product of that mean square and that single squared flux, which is 347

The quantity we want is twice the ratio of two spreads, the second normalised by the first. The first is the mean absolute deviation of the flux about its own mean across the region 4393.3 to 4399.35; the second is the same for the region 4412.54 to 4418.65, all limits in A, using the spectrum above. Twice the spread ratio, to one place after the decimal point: 2.9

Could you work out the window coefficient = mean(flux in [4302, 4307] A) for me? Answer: 13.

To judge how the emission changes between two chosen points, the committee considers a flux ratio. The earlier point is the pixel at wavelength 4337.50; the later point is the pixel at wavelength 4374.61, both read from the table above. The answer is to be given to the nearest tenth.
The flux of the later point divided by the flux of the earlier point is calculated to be 1.0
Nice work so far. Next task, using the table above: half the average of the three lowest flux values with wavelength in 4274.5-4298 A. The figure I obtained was 7.2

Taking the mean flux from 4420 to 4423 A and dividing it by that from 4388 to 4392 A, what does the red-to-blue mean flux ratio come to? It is 1.16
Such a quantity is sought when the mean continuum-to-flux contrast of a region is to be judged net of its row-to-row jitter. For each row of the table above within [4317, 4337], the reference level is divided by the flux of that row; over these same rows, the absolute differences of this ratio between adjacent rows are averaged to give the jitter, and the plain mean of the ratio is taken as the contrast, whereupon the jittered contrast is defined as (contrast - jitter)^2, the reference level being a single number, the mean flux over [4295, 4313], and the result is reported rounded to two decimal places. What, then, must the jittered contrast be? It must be 0.33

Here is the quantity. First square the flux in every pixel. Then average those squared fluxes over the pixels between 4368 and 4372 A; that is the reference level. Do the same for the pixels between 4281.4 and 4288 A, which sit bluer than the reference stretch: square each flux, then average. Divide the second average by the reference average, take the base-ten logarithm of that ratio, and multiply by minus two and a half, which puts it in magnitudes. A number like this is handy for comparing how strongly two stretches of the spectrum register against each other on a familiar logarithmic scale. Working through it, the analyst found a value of 0.3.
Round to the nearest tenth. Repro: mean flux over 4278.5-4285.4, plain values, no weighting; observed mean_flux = 19.4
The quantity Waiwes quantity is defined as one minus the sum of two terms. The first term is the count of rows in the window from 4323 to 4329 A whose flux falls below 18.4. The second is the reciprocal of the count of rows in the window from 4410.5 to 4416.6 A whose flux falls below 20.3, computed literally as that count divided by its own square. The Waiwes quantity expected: -3.5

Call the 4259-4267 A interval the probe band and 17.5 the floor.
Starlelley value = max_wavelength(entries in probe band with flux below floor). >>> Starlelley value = 4261.27 A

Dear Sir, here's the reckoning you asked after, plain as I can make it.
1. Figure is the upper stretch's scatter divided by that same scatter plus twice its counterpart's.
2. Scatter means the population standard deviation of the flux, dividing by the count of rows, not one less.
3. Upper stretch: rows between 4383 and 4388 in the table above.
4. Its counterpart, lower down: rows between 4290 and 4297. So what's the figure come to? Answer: 0.60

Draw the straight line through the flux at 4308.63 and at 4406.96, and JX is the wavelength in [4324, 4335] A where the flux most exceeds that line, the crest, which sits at 4333.51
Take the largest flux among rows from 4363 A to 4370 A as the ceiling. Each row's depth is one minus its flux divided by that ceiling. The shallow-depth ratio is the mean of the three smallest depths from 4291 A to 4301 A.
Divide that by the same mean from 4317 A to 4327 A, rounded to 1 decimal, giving 3.7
